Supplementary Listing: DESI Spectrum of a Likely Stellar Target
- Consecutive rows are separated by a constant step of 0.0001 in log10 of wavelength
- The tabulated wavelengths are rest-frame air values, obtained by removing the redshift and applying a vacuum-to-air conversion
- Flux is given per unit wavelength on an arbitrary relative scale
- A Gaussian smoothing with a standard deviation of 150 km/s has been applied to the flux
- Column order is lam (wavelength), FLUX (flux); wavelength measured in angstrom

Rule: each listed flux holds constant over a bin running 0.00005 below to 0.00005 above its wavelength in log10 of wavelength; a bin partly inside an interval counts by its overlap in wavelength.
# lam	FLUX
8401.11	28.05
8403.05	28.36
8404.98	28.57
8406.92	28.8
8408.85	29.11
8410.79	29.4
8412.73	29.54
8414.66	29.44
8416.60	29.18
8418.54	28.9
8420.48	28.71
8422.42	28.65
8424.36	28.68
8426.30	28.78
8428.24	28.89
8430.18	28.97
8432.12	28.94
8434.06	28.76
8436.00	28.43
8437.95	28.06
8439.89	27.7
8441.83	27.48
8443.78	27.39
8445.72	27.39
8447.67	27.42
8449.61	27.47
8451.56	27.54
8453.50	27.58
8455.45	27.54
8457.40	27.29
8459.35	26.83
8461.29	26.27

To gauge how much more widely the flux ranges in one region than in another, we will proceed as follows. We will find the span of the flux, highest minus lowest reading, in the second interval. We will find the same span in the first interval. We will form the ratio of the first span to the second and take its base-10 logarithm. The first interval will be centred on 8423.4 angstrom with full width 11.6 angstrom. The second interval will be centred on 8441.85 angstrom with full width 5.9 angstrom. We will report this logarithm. -0.1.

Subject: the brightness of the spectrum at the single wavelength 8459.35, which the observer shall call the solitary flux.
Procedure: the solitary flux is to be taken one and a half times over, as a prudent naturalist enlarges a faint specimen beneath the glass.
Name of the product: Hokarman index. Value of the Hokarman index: 40.2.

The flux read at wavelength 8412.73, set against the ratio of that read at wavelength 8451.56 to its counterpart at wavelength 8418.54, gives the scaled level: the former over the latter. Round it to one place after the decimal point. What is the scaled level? 31.0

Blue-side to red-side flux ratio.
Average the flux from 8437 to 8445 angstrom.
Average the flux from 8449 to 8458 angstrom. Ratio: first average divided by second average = 1.01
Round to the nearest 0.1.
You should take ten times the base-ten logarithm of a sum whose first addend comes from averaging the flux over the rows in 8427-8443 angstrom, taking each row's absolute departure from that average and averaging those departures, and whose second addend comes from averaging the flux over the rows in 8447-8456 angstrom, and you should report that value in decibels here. 14.5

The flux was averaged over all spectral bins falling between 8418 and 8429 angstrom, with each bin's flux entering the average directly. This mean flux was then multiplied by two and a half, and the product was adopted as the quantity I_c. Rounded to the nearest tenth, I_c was 71.9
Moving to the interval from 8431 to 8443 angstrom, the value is 70.6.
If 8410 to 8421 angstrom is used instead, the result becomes 73.0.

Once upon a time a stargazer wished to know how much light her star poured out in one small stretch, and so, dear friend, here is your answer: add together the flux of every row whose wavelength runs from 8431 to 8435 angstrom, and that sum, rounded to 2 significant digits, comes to 58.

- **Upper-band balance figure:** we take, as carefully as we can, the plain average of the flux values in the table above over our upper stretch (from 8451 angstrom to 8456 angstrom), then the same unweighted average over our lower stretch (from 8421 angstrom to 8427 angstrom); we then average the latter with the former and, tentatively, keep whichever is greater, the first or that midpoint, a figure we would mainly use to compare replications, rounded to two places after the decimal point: 28.13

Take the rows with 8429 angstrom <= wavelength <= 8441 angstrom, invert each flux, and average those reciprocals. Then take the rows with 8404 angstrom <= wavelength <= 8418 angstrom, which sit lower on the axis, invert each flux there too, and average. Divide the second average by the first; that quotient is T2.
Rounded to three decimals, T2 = 0.977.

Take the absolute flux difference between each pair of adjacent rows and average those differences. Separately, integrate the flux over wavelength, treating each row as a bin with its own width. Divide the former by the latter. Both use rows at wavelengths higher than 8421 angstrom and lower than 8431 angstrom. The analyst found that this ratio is 0.0003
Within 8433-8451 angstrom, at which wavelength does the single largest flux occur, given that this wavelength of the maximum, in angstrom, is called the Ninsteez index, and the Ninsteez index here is 8434.06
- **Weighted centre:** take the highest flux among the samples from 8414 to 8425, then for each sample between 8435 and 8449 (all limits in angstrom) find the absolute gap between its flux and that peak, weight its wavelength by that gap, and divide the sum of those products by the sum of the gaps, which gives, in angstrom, 8442.6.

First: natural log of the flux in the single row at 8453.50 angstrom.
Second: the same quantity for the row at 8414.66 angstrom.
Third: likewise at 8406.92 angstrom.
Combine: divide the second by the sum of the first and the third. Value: 0.507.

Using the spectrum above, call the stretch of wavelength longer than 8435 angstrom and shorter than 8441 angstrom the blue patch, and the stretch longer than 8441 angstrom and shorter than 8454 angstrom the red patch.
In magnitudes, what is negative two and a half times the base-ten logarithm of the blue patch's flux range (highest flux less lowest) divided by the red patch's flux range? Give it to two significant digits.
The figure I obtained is -1.5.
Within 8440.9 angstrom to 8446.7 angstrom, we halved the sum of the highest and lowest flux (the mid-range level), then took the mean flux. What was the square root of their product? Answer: 27.4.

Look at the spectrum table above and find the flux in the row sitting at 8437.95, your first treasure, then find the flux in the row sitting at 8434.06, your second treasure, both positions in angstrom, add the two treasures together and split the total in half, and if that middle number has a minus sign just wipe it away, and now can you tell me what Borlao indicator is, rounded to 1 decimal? 28.4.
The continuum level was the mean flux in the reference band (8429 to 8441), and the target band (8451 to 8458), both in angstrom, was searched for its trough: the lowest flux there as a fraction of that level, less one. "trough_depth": -0.042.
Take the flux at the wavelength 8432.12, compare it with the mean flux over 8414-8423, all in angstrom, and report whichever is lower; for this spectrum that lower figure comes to 28.9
